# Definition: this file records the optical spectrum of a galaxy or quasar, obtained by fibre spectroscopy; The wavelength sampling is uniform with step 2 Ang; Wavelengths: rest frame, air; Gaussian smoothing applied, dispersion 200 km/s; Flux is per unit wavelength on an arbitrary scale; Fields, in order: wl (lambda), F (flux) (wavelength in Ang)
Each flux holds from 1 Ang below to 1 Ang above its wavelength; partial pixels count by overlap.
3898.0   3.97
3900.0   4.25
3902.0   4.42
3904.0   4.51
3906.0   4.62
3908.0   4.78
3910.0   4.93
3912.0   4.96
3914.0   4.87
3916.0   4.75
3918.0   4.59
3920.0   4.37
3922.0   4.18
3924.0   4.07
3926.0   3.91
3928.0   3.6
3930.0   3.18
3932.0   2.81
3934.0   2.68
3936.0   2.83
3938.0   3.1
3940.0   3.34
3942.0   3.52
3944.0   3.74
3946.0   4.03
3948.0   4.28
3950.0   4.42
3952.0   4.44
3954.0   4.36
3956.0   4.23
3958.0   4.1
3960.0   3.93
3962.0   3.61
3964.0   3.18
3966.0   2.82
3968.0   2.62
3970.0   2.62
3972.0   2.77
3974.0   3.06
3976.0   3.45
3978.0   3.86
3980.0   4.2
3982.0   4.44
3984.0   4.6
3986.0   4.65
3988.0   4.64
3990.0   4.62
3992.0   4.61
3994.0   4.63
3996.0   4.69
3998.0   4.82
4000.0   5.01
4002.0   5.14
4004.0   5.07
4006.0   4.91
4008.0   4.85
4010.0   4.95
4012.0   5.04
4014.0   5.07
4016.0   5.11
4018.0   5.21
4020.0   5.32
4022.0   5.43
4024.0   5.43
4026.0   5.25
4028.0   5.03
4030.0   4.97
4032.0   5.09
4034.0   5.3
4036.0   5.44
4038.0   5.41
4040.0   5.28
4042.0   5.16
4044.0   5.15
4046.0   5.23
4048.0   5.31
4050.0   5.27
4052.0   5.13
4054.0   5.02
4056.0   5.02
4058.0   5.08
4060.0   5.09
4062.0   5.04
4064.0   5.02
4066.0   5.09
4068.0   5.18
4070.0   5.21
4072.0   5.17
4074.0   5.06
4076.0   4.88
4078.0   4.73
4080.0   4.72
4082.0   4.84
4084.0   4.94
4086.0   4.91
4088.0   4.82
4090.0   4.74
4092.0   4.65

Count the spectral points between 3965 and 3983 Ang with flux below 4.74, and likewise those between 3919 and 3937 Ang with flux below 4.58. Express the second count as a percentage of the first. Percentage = 100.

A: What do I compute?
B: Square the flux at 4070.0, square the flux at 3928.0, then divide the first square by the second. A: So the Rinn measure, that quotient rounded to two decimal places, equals 2.09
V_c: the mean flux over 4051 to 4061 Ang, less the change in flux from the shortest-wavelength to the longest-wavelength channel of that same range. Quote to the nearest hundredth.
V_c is 5.11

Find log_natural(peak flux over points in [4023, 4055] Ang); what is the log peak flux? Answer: 1.69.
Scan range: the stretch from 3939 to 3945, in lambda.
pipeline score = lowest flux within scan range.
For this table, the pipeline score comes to 3.34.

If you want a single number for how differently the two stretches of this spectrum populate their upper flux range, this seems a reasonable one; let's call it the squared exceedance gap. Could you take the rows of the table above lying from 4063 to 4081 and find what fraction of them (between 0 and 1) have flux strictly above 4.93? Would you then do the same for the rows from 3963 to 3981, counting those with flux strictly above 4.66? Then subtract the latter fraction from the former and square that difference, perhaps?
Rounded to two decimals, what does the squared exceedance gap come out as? 0.44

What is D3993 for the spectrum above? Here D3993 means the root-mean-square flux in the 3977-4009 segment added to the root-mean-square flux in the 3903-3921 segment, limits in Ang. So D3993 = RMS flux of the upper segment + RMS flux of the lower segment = 9.39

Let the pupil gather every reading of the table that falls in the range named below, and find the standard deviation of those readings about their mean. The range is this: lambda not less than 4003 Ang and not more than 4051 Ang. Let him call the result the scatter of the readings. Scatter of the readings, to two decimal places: 0.17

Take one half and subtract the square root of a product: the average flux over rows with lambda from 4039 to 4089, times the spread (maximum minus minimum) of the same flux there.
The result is -1.2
